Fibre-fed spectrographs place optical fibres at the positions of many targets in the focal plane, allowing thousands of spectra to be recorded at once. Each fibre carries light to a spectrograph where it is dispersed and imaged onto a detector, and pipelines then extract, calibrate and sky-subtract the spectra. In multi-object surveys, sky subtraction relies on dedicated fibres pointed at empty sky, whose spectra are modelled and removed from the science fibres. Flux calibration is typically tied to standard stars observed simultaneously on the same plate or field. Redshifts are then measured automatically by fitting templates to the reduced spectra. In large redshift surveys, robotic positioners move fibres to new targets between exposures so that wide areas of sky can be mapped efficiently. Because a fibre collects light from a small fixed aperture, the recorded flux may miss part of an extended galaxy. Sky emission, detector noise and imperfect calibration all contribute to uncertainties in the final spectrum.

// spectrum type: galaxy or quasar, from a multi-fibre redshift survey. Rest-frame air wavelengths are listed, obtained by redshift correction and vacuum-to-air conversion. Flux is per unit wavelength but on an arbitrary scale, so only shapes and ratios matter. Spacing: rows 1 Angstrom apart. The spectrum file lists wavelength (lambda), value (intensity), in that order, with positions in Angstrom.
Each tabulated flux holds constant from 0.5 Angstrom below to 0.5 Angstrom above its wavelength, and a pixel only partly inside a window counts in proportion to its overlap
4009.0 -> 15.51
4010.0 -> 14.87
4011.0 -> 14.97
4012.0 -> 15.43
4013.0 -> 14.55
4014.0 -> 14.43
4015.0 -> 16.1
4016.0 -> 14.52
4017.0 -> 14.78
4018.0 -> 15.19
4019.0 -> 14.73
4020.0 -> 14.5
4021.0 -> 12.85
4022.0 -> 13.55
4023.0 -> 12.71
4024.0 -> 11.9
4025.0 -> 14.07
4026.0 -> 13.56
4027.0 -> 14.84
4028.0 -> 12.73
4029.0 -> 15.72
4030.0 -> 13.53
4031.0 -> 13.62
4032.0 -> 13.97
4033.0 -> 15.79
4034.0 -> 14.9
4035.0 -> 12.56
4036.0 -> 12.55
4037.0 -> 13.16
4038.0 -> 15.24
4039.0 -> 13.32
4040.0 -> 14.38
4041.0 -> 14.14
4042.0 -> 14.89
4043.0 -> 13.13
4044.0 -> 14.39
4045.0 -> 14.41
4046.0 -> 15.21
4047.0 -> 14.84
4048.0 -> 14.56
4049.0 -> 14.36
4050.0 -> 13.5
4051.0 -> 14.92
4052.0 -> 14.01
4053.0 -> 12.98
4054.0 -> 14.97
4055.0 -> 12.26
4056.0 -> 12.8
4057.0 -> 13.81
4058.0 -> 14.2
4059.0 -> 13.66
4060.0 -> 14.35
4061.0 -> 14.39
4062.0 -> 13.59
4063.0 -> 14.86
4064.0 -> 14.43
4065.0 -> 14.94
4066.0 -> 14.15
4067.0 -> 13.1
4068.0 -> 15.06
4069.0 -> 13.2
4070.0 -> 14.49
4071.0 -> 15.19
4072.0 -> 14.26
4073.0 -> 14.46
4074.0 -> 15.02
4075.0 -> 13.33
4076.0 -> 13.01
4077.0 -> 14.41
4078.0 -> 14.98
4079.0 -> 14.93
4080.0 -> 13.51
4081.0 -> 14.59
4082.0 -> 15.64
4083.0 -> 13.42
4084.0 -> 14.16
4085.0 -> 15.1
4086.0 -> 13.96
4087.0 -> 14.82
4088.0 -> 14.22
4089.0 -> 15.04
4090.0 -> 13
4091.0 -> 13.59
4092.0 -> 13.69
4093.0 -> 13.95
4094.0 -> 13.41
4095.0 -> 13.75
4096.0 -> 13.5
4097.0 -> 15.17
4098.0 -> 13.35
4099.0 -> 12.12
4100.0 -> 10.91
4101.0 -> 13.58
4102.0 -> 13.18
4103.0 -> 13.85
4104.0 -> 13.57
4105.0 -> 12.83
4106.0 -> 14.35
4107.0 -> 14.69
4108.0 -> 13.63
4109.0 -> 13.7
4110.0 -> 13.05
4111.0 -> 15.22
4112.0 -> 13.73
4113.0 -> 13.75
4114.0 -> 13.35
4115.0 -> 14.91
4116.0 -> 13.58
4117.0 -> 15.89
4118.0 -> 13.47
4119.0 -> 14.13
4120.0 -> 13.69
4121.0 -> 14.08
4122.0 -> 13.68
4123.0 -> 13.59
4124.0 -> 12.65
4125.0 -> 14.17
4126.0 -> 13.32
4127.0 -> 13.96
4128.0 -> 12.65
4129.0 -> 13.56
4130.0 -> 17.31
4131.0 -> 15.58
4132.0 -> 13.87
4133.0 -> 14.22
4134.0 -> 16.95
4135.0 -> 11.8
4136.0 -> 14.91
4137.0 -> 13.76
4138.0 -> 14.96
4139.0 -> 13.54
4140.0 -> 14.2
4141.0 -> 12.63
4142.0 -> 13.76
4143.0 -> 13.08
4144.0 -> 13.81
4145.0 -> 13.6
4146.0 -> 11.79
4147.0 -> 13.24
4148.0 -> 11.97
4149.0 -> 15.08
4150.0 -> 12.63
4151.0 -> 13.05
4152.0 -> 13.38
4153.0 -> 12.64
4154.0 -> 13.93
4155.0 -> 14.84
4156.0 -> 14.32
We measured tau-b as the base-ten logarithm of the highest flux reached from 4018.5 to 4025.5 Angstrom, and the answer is 1.168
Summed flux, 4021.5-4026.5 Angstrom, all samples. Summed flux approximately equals 66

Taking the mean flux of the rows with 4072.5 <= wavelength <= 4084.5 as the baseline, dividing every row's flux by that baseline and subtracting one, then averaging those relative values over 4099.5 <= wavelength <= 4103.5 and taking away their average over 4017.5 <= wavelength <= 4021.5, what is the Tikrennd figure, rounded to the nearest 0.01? -0.10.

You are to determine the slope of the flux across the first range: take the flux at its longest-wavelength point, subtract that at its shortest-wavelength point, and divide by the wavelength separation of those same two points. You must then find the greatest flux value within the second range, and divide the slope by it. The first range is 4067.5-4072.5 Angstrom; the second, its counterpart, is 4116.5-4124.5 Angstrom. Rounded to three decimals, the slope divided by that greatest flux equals -0.013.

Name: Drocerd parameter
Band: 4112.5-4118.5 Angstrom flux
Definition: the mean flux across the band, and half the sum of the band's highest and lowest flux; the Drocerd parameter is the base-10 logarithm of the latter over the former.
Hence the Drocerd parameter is 0.014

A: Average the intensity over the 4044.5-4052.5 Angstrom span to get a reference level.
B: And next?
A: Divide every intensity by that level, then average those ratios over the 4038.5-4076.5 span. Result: 0.975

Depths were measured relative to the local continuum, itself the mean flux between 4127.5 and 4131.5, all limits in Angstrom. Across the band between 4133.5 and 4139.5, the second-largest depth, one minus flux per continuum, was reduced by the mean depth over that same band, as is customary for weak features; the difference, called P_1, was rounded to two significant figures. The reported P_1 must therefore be 0.053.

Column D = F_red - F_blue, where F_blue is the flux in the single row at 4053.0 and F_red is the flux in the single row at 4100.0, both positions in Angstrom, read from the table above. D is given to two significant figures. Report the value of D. -2.1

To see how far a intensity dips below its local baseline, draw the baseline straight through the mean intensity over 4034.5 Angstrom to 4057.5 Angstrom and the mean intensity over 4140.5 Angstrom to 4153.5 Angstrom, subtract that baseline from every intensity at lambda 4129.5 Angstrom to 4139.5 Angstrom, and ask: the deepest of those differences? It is -1.4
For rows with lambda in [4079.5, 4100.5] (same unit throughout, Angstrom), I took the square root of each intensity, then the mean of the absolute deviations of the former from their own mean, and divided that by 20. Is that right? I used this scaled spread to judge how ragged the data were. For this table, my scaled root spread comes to 0.0052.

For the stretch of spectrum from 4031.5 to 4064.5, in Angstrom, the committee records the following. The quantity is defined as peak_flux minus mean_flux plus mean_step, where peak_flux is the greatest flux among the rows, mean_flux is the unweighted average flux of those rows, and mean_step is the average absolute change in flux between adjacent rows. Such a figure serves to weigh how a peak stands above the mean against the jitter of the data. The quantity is 2.7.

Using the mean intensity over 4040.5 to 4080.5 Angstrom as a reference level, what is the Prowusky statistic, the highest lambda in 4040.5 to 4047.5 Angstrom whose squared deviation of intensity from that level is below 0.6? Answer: 4047.0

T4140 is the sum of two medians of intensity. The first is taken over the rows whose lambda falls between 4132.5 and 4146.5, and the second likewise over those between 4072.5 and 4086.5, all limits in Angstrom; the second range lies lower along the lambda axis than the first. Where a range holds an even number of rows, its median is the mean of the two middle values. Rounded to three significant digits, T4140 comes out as 28.2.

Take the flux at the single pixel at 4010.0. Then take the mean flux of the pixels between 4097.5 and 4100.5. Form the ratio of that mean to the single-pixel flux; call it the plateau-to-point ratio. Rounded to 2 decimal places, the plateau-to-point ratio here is 0.82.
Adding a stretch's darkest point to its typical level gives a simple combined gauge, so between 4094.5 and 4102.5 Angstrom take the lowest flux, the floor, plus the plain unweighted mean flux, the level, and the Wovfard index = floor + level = 24.1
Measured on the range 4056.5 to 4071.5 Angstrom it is 27.3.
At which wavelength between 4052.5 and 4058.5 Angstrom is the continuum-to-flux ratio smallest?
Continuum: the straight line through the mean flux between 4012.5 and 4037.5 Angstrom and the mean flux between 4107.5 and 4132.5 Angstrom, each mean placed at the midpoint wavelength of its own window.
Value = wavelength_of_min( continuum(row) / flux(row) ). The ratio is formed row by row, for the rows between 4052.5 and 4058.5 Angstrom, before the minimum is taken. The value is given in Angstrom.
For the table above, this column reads 4054.0 Angstrom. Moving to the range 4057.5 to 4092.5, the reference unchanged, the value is 4082.0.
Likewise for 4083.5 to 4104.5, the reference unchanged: 4097.0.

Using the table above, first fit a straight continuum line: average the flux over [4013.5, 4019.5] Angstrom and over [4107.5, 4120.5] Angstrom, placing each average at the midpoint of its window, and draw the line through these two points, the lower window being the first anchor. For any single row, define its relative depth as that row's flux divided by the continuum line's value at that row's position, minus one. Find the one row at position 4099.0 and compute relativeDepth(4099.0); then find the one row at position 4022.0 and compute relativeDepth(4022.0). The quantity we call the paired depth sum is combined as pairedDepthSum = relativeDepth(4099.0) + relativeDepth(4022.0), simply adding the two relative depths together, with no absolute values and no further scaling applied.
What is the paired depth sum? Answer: -0.23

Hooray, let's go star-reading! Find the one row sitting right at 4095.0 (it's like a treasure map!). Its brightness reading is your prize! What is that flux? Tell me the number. 13.75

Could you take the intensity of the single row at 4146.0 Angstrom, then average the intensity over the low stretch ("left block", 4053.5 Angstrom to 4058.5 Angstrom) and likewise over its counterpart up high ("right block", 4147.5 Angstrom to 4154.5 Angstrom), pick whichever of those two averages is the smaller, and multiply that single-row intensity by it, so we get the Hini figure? 156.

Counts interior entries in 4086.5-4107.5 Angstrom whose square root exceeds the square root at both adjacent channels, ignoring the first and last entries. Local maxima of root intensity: 6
